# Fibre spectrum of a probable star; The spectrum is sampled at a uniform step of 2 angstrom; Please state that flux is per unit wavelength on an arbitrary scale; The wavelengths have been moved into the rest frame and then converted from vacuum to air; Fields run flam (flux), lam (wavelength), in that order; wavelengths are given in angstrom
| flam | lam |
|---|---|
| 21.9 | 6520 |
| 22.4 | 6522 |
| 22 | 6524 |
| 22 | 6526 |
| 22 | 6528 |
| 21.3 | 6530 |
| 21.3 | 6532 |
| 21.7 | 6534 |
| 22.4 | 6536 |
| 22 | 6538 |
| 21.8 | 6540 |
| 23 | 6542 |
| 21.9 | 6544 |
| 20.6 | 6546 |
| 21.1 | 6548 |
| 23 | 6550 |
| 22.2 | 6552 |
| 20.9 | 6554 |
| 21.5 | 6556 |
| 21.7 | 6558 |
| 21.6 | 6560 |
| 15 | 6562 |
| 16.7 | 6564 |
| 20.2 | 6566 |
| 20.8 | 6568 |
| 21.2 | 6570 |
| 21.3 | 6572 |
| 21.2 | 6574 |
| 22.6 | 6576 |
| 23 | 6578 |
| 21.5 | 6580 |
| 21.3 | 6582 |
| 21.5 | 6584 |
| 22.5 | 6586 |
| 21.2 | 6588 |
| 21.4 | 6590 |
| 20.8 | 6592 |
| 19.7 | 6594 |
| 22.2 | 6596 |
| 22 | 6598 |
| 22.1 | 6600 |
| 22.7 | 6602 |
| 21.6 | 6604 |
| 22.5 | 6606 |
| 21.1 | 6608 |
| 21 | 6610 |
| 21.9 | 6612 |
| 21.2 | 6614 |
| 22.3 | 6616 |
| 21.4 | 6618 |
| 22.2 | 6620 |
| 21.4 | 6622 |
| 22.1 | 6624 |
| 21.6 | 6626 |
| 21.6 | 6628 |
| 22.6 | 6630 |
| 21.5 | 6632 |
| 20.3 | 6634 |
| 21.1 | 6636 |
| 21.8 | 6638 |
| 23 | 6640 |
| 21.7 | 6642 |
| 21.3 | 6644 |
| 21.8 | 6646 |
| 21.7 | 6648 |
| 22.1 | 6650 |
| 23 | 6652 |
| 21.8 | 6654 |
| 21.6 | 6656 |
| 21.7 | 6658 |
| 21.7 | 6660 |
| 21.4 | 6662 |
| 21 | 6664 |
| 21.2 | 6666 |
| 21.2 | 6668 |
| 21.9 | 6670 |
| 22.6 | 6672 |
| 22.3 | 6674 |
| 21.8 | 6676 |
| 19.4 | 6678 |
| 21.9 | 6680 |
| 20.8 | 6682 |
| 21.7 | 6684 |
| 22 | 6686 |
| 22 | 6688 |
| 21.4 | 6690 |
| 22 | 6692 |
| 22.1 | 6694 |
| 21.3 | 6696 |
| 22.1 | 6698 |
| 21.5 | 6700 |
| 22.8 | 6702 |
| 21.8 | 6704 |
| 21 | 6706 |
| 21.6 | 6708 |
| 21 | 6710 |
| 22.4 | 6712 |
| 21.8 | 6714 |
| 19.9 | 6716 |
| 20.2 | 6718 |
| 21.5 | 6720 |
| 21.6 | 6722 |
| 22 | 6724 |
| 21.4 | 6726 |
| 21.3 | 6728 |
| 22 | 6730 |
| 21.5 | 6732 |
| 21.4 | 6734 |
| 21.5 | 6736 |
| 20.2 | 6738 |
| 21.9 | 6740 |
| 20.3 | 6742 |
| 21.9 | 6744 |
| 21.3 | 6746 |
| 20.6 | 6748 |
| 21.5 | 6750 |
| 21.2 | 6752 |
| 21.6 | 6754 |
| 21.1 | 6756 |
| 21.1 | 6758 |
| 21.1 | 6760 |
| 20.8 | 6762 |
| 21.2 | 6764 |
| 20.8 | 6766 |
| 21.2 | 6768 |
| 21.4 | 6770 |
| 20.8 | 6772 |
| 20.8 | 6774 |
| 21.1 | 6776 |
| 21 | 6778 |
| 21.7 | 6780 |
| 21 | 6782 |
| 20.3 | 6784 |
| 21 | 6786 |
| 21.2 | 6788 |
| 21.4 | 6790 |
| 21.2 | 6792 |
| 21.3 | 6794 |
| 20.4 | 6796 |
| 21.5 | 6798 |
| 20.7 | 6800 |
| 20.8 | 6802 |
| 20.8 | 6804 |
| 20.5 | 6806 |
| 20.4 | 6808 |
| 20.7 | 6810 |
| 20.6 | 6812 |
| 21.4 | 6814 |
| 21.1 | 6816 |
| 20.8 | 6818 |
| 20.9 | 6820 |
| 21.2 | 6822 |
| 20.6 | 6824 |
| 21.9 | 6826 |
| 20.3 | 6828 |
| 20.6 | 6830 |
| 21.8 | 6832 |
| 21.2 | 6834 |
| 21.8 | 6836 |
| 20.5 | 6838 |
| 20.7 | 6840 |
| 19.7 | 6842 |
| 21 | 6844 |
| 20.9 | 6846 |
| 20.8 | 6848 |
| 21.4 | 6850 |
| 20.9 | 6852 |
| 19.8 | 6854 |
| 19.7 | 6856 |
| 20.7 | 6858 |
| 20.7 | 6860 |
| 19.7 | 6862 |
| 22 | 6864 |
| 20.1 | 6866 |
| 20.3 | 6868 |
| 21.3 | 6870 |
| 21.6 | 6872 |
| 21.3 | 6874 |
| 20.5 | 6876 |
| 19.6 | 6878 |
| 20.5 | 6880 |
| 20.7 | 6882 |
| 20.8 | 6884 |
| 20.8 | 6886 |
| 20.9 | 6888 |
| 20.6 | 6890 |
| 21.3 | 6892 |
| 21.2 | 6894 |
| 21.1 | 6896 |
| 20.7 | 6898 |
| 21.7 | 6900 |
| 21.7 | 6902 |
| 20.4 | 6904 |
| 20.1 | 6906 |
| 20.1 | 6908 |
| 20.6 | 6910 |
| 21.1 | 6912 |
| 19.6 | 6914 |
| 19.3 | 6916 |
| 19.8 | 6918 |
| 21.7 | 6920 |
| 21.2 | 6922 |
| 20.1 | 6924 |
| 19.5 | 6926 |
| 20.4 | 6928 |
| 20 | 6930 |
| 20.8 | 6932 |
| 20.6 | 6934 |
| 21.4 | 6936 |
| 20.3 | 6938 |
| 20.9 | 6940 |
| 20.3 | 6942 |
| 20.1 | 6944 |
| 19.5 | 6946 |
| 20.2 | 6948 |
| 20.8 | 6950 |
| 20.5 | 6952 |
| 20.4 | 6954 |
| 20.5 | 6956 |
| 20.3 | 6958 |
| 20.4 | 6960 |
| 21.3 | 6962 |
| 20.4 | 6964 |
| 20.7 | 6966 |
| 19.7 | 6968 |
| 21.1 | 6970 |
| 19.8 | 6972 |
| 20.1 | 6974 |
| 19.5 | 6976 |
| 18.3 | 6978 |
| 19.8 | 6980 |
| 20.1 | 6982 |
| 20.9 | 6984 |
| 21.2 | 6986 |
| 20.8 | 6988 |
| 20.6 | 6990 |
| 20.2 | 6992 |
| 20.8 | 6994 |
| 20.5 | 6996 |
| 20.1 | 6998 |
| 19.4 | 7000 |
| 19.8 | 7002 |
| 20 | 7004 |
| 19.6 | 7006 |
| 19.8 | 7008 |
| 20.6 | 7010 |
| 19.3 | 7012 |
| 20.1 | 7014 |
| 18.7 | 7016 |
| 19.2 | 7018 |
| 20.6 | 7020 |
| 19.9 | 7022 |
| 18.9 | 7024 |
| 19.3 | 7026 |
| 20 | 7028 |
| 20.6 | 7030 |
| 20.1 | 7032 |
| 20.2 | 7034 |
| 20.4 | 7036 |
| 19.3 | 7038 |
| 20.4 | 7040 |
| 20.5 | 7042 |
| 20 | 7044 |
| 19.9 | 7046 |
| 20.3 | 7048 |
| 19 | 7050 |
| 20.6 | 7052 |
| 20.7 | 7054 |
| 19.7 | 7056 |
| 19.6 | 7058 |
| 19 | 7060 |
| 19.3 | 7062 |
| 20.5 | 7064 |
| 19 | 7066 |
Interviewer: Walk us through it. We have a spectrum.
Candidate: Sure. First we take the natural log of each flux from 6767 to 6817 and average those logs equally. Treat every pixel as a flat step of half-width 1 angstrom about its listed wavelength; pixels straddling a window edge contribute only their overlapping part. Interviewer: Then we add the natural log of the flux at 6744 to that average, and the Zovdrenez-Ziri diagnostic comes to 6.13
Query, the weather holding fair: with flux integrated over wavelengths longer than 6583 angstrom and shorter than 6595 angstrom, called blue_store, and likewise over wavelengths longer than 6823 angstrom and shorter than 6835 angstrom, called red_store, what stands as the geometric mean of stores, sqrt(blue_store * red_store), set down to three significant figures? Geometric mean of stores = 253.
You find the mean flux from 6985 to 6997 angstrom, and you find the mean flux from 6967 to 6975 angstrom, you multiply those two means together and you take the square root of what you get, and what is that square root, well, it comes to 20.4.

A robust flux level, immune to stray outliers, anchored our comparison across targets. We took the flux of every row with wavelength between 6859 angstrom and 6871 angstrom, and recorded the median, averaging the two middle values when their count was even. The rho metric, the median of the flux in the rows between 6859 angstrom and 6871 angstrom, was 20.5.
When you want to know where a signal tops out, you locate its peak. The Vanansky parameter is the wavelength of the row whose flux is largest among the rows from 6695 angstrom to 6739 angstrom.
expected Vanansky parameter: 6702 angstrom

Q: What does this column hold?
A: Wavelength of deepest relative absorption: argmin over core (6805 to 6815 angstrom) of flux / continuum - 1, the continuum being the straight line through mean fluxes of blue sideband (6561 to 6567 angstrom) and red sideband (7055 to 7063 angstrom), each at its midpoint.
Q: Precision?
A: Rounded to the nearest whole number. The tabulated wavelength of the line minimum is 6808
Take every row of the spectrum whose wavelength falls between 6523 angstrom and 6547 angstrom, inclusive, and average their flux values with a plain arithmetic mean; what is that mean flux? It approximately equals 21.8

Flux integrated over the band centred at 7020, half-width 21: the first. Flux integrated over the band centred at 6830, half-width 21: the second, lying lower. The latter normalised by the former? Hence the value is 1.06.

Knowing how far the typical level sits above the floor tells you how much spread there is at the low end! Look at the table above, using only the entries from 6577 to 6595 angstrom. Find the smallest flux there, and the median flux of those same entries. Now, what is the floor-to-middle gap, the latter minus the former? 1.70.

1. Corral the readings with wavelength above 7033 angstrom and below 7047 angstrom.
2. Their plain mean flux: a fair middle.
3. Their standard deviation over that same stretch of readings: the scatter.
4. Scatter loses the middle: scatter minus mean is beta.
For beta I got -19.7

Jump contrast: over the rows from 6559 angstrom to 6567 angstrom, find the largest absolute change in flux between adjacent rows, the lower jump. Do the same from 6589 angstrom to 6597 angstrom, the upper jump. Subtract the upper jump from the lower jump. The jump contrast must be 4.1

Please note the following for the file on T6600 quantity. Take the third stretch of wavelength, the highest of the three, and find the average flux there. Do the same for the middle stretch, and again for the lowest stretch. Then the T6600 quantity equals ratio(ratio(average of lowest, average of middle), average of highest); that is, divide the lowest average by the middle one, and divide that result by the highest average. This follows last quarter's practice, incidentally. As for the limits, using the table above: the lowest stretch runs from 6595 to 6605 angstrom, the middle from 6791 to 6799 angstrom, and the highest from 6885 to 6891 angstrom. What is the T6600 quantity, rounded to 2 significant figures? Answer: 0.050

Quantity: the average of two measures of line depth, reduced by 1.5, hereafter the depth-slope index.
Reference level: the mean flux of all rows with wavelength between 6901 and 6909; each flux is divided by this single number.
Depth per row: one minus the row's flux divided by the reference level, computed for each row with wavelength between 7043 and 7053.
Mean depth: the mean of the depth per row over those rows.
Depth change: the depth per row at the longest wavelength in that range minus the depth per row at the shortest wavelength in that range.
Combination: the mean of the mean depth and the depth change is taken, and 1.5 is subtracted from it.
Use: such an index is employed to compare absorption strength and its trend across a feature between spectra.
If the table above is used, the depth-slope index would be -1.50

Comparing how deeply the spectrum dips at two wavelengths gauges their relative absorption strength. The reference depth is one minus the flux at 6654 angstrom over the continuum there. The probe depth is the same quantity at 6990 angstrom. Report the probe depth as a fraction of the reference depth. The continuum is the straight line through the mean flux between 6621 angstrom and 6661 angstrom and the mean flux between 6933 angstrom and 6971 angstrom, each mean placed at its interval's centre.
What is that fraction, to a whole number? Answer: 3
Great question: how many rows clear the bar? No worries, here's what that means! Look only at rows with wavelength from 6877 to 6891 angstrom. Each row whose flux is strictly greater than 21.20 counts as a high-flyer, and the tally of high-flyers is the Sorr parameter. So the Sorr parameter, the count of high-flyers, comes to 0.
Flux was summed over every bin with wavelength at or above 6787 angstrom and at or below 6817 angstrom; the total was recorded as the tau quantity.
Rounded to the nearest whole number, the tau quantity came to 314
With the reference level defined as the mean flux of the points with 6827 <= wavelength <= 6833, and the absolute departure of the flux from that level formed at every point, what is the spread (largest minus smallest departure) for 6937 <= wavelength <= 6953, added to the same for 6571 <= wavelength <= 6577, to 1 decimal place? 2.8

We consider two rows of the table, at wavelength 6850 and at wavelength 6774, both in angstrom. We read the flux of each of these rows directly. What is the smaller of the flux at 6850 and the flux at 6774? 20.8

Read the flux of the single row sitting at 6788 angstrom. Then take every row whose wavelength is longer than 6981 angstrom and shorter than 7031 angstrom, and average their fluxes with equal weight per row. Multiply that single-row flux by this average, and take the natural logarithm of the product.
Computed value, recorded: 6.05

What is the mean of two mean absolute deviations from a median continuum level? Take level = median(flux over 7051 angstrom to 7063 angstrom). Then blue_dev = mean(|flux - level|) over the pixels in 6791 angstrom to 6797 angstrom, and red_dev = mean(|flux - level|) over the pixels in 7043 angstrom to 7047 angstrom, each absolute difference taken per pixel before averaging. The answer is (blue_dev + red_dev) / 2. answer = 0.8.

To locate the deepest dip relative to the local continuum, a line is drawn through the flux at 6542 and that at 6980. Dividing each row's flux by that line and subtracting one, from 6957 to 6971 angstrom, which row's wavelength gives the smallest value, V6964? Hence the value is 6968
